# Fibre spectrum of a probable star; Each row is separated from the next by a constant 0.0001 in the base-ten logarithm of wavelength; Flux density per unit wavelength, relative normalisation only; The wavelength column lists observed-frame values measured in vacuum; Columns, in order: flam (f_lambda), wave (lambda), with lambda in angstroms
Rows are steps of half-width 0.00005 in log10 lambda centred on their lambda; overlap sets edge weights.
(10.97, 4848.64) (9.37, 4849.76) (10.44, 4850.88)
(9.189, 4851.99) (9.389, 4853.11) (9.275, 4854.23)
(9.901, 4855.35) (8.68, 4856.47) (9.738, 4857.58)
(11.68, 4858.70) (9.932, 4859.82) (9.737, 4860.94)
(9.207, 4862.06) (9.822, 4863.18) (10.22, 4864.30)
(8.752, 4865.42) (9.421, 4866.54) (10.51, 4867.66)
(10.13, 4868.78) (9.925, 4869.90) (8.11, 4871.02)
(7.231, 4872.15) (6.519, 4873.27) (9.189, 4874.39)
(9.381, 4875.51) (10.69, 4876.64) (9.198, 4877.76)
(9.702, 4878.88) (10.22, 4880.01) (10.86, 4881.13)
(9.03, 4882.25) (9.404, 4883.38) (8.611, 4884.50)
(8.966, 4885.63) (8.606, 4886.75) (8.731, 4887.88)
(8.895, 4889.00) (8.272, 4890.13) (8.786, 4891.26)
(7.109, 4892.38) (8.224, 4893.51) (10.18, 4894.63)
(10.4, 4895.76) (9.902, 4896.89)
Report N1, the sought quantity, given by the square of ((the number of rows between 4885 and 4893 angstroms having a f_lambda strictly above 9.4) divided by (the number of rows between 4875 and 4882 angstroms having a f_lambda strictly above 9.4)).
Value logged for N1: 0.0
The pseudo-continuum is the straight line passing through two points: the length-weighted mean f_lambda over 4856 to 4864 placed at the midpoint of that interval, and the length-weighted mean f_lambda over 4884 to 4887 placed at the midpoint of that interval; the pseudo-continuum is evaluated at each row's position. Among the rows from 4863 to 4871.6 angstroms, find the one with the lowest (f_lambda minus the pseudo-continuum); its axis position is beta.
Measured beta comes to 4871.02 angstroms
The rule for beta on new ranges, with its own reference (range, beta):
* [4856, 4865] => 4856.47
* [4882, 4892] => 4890.13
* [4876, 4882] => 4877.76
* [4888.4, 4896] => 4892.38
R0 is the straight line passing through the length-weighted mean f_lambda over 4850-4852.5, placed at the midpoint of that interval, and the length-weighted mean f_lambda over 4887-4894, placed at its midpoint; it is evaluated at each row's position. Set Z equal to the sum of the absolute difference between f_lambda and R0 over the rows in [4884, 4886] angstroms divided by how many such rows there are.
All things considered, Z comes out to 0.2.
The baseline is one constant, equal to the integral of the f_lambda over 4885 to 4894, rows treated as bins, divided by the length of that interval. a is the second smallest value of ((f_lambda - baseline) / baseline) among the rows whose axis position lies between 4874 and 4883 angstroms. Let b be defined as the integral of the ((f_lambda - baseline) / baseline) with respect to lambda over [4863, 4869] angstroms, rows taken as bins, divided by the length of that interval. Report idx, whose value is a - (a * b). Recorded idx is 0.07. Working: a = 0.09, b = 0.159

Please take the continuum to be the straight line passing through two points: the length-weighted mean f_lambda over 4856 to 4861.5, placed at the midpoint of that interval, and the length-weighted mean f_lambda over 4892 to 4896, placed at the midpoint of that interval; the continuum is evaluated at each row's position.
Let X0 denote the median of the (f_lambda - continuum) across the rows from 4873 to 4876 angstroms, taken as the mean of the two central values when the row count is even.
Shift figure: -0.34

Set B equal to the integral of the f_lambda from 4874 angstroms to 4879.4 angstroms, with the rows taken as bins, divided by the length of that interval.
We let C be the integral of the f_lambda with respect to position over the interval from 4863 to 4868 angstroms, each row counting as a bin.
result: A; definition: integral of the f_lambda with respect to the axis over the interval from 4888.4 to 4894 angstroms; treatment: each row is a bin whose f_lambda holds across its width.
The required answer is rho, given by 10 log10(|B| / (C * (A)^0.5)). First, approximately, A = 46.3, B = 9.65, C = 48.5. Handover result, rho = -15.3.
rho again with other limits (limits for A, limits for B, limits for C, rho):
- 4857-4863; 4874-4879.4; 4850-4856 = -16.7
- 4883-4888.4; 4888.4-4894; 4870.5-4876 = -15.7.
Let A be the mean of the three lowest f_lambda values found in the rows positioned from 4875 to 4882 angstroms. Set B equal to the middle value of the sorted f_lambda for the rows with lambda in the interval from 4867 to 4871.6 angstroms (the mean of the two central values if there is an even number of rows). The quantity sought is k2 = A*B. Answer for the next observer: 95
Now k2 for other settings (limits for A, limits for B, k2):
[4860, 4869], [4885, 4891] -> 80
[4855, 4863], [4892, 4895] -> 76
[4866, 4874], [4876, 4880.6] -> 73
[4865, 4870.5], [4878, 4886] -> 88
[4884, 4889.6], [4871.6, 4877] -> 79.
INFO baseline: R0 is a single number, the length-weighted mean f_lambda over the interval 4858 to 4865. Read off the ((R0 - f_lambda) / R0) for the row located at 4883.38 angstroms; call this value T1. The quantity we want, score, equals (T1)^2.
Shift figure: 0.004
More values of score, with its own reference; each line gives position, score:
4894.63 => 0.000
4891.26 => 0.016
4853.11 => 0.004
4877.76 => 0.007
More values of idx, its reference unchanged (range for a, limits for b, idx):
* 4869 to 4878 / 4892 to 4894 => -0.16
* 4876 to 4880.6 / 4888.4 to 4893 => 0.15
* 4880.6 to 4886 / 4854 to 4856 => 0.05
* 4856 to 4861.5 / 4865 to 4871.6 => 0.13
